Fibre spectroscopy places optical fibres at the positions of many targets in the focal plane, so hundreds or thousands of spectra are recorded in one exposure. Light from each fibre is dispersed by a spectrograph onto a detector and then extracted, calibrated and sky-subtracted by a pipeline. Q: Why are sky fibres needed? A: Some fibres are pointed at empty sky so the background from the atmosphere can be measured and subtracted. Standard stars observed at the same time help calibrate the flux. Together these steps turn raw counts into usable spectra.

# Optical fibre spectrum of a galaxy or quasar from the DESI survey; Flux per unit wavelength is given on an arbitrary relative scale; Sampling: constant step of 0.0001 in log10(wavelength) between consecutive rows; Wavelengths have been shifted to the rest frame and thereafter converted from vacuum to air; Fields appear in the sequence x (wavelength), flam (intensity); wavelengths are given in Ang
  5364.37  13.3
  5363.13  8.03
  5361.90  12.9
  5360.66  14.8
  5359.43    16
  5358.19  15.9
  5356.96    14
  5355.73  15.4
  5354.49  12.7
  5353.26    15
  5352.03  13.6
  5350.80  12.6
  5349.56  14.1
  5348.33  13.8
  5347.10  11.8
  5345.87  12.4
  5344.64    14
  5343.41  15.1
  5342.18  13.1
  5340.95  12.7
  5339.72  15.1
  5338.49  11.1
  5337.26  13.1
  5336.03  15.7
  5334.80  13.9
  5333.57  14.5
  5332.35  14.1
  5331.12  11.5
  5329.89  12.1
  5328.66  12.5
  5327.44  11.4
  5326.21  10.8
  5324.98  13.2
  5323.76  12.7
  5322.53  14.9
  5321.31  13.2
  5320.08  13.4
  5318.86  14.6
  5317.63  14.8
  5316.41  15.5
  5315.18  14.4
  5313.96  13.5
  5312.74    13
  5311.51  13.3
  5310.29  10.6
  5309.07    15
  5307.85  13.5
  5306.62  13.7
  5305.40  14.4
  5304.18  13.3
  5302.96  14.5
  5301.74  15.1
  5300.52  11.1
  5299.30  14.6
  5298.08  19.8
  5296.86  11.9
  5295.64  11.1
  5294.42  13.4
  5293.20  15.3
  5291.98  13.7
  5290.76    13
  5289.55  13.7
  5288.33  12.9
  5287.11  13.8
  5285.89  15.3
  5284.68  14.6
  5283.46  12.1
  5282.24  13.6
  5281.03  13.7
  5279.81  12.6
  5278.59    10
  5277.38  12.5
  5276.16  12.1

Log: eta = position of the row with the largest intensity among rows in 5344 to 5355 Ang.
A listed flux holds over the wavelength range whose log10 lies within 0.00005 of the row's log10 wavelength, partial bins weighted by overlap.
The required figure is 5353.26 Ang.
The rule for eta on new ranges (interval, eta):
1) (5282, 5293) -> 5285.89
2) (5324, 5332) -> 5324.98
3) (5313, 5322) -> 5316.41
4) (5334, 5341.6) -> 5336.03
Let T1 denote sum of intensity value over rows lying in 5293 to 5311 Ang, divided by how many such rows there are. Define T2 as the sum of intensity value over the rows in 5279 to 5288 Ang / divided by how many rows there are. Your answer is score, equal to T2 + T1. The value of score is 27.5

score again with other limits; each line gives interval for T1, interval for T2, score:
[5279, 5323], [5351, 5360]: 28.5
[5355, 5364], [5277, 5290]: 27.0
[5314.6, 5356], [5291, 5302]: 27.5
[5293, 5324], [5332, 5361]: 27.8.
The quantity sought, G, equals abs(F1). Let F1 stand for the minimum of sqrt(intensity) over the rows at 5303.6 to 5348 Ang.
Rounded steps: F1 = 3.26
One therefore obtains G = 3.26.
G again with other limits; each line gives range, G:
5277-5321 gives 3.16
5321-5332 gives 3.29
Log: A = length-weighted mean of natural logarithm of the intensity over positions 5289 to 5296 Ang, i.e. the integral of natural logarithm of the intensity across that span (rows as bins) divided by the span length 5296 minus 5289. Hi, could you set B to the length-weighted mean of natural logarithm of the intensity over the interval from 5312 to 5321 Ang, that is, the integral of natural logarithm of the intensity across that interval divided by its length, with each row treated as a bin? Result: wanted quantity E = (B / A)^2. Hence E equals 1.04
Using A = 2.60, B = 2.64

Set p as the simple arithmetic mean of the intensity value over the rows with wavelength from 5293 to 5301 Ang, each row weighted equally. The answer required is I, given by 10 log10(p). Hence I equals 11.4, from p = 13.9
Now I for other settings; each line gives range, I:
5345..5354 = 11.2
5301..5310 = 11.5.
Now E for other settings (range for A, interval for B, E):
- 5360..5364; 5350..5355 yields 1.12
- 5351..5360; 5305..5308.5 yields 0.96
